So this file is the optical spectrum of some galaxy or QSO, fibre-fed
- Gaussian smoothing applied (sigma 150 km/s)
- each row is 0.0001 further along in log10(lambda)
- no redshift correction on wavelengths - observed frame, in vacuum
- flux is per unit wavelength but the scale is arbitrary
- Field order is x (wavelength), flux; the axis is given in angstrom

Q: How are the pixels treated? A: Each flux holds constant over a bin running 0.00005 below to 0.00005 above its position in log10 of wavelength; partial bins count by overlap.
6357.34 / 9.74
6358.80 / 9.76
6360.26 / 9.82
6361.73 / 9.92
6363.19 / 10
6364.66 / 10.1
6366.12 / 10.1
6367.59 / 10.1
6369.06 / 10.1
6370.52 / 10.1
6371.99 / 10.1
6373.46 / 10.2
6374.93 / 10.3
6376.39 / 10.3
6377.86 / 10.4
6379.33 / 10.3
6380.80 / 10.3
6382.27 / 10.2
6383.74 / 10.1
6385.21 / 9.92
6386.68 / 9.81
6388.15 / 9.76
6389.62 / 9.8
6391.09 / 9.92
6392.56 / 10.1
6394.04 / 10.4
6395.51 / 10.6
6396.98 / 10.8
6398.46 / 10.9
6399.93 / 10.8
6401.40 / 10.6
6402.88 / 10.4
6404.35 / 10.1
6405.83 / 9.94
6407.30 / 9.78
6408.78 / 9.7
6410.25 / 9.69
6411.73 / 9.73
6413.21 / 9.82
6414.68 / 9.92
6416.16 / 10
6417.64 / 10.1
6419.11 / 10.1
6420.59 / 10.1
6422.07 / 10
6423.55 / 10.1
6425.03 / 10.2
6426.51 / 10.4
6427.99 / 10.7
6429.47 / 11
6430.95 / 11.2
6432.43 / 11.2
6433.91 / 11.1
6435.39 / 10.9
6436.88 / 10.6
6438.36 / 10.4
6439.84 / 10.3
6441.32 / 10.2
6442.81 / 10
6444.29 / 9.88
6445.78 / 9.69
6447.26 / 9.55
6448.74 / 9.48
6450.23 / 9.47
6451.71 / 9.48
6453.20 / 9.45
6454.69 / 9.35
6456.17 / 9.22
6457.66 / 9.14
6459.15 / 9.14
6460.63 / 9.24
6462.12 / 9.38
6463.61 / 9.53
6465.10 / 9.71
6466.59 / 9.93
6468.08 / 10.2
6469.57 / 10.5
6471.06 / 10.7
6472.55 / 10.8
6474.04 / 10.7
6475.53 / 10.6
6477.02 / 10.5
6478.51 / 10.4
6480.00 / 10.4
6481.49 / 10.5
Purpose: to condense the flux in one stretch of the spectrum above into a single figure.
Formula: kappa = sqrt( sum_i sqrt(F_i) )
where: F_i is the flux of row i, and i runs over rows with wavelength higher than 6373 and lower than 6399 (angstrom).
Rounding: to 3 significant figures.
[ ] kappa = 7.59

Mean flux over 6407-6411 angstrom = 9.7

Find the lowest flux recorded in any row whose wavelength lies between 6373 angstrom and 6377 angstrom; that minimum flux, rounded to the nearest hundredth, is 10.20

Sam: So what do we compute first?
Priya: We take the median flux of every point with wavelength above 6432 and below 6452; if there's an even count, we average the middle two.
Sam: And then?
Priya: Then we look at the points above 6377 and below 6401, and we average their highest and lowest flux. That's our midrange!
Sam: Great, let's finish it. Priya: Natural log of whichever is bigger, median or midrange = 2.34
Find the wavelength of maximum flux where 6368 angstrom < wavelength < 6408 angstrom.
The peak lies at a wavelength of 6398.46 angstrom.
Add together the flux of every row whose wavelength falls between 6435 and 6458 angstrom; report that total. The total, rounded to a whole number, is 157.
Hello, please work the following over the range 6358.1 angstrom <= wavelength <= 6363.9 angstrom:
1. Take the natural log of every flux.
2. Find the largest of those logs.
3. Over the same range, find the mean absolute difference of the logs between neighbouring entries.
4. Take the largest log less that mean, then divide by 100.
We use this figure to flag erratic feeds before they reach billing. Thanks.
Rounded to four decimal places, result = 0.0229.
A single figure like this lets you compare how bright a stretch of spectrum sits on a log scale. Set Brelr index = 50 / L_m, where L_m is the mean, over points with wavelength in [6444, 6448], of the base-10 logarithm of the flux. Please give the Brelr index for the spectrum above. 50.7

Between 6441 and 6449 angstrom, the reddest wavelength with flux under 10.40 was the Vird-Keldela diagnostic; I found 6448.74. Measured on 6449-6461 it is 6460.63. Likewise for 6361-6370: 6369.06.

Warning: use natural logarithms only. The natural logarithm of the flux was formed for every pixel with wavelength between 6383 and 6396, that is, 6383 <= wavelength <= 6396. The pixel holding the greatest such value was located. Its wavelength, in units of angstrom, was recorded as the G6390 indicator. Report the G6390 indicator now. 6395.51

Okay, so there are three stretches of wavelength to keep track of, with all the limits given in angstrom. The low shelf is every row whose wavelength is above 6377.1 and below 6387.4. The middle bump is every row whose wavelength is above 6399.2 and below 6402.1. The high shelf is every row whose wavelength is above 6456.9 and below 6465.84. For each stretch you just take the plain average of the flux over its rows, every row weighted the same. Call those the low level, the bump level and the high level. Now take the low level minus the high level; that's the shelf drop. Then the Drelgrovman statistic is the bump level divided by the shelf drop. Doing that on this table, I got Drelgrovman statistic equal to 14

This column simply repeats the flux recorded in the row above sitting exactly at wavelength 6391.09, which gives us 9.92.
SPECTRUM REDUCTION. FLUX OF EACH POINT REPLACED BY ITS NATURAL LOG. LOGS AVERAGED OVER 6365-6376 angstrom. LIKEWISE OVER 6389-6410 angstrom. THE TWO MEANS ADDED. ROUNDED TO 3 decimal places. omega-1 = 4.646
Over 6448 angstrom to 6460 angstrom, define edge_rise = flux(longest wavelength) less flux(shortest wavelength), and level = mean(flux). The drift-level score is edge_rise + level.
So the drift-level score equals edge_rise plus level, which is 9.0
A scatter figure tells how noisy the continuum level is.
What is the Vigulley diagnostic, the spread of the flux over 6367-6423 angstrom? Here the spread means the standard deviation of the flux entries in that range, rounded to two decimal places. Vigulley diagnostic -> 0.31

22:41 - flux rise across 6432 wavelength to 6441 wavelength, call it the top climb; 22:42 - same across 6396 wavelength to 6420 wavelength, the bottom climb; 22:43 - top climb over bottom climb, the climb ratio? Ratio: 1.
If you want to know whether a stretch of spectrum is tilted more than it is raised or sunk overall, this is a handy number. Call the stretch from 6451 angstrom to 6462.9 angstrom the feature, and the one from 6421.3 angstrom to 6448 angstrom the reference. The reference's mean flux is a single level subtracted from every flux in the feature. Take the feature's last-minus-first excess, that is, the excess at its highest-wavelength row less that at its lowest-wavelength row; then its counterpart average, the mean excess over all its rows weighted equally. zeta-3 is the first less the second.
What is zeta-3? 1.01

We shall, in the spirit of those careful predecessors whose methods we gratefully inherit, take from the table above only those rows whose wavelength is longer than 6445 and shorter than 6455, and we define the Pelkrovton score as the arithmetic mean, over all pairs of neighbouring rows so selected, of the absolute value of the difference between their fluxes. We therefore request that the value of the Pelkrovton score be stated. 0.060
